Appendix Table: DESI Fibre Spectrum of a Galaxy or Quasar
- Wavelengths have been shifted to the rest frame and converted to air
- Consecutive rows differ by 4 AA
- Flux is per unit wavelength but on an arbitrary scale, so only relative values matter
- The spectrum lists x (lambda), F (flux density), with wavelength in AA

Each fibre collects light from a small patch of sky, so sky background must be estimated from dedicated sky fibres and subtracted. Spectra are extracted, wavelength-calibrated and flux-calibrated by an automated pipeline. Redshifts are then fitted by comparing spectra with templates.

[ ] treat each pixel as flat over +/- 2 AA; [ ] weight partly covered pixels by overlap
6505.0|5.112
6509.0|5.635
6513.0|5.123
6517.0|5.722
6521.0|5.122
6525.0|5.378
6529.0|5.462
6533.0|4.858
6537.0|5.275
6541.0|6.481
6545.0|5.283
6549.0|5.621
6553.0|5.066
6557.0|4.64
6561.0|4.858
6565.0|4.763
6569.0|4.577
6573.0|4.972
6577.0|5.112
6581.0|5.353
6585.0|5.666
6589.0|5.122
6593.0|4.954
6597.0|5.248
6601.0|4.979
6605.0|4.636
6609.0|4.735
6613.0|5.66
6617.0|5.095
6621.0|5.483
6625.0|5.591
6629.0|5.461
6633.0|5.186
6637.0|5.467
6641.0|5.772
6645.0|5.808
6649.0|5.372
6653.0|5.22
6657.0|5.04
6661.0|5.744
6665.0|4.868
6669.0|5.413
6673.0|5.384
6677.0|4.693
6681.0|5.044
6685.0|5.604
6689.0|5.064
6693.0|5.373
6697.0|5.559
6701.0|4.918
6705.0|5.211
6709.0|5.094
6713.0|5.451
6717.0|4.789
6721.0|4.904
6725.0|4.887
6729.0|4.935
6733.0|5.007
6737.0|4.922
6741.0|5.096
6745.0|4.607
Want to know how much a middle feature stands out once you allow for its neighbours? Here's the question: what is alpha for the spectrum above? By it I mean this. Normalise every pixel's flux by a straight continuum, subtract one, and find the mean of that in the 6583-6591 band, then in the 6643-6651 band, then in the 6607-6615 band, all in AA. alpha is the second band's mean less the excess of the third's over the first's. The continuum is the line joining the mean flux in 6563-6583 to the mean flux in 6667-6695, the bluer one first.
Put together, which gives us 0.139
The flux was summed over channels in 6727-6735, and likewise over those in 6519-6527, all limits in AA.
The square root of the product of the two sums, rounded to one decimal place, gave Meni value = 10.2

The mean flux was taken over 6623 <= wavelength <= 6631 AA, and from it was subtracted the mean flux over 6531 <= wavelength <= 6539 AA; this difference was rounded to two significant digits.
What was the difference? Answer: 0.46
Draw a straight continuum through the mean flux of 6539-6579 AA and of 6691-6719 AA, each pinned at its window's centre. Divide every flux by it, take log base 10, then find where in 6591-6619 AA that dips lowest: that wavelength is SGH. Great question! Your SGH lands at 6605.0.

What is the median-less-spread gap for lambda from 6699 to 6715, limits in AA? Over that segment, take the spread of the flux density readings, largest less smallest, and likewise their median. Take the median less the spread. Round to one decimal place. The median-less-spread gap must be 4.6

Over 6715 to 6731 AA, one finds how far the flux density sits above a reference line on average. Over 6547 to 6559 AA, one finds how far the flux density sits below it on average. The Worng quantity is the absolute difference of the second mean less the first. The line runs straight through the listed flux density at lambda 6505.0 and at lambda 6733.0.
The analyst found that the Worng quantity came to 0.11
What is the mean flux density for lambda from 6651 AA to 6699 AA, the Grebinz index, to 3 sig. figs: 5.25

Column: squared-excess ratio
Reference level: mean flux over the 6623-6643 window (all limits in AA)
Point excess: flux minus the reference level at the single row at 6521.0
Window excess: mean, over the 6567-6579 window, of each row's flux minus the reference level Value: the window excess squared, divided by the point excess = -1.0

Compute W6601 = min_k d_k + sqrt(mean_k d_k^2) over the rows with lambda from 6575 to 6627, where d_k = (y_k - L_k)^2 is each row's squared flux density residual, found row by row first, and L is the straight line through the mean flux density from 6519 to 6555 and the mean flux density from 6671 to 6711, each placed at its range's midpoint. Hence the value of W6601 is 0.17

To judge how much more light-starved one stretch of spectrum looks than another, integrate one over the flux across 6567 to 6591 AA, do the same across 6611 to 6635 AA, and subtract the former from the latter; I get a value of -0.25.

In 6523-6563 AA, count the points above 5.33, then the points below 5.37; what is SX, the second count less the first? 2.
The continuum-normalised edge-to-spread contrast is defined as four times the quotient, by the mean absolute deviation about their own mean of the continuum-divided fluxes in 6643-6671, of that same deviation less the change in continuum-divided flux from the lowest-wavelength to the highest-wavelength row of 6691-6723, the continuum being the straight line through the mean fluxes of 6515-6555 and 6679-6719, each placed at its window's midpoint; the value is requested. 10.6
